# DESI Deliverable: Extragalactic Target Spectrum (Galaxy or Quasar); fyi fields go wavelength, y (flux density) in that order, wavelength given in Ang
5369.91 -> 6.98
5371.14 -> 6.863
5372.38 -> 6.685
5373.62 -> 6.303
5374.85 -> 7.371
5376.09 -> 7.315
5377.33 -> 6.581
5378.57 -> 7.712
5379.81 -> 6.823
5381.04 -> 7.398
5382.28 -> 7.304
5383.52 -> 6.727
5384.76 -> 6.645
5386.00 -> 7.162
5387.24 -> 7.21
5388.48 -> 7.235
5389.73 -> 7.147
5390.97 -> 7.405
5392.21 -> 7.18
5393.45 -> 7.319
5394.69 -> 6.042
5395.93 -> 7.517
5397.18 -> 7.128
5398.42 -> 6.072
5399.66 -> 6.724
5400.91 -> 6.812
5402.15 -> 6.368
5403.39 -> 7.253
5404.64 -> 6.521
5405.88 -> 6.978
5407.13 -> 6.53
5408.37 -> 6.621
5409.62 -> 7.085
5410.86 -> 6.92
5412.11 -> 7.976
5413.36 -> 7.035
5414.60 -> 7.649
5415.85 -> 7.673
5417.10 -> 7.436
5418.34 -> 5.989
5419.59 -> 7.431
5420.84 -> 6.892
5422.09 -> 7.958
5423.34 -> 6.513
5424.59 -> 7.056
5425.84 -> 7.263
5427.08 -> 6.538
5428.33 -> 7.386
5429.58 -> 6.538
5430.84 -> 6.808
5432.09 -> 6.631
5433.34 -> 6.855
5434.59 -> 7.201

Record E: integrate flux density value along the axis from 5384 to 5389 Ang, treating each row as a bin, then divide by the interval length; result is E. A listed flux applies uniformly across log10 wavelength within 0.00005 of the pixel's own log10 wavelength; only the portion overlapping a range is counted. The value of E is 7.05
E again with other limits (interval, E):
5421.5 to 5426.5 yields 7.20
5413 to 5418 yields 7.40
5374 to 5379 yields 7.18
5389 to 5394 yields 7.25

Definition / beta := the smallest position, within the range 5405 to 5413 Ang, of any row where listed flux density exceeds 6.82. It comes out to 5405.88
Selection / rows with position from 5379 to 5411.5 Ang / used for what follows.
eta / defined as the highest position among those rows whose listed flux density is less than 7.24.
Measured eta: 5410.86 Ang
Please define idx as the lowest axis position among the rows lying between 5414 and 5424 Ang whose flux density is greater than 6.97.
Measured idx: 5414.60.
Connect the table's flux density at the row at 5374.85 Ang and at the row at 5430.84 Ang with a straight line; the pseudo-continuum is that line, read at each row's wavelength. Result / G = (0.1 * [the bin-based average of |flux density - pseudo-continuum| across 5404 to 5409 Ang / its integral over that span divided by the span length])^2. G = 0.0015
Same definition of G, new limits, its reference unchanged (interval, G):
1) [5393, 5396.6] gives 0.0031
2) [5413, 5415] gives 0.0014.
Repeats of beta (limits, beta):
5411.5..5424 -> 5412.11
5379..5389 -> 5379.81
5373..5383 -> 5374.85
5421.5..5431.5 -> 5422.09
